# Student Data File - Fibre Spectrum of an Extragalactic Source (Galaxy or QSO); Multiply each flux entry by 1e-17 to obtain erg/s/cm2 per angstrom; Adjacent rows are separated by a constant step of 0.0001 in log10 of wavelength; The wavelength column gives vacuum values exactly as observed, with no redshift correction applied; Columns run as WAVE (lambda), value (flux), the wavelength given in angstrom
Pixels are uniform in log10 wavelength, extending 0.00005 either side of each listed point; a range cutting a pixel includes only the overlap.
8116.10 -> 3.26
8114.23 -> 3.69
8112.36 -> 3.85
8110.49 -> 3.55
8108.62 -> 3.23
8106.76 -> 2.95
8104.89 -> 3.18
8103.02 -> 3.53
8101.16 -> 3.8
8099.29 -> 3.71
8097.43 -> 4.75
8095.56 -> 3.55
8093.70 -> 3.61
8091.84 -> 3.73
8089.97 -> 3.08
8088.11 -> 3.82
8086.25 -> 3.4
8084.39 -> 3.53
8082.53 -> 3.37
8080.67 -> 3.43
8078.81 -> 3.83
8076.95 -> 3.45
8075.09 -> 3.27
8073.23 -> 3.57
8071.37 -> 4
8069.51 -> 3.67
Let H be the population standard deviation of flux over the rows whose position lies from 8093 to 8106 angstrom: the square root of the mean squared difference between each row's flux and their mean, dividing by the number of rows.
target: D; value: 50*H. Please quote 22.6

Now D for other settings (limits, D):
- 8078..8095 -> 11.5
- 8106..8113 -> 16.9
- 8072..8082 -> 9.3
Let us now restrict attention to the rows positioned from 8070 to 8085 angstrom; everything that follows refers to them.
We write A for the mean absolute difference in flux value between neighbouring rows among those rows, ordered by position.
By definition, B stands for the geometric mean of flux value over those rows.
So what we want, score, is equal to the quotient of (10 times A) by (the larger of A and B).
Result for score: 0.77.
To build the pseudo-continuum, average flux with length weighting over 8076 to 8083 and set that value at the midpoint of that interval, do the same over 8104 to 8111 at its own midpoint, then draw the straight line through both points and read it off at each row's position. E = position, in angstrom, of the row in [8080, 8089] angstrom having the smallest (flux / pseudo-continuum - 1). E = 8082.53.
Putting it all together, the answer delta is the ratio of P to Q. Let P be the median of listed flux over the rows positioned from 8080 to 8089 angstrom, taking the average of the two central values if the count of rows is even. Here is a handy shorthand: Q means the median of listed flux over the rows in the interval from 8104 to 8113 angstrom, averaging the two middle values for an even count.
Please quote 1.06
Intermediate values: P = 3.43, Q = 3.23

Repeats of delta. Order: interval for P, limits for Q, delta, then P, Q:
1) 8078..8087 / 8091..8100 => 0.92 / 3.43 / 3.71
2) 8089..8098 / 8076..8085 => 1.05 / 3.61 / 3.45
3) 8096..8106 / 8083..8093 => 1.05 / 3.71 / 3.53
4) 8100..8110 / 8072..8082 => 0.94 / 3.23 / 3.45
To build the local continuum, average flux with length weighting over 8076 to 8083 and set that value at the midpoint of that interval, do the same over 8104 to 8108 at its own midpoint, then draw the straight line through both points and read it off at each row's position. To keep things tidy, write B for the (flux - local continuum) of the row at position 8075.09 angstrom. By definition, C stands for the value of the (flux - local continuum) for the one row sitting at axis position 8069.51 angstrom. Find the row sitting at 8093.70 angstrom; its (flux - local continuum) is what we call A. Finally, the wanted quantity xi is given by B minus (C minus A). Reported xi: 0.02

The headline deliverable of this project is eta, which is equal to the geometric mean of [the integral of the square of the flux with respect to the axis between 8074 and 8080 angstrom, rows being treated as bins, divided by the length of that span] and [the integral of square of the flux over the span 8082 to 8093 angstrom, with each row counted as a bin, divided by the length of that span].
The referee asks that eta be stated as 12.3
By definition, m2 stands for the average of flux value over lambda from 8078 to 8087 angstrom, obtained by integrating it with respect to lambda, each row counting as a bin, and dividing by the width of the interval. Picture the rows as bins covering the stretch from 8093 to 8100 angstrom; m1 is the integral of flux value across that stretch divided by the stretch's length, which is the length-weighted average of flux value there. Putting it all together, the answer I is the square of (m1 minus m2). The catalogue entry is 0.17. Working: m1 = 3.92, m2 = 3.51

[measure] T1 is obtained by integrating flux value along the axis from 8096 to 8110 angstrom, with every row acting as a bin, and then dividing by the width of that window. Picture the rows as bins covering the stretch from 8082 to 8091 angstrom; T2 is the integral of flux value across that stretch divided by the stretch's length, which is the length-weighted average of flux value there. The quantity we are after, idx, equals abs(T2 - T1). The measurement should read 0.14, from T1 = 3.59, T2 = 3.45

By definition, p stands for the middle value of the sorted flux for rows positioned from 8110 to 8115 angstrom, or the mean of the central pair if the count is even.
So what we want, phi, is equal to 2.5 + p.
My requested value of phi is 6.19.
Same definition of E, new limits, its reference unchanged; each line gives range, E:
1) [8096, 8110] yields 8106.76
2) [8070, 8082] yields 8075.09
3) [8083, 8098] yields 8089.97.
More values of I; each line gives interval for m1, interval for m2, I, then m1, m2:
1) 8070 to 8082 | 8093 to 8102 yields 0.09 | 3.59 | 3.89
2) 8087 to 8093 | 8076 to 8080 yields 0.01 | 3.54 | 3.62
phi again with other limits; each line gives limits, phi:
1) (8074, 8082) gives 5.94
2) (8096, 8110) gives 6.03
